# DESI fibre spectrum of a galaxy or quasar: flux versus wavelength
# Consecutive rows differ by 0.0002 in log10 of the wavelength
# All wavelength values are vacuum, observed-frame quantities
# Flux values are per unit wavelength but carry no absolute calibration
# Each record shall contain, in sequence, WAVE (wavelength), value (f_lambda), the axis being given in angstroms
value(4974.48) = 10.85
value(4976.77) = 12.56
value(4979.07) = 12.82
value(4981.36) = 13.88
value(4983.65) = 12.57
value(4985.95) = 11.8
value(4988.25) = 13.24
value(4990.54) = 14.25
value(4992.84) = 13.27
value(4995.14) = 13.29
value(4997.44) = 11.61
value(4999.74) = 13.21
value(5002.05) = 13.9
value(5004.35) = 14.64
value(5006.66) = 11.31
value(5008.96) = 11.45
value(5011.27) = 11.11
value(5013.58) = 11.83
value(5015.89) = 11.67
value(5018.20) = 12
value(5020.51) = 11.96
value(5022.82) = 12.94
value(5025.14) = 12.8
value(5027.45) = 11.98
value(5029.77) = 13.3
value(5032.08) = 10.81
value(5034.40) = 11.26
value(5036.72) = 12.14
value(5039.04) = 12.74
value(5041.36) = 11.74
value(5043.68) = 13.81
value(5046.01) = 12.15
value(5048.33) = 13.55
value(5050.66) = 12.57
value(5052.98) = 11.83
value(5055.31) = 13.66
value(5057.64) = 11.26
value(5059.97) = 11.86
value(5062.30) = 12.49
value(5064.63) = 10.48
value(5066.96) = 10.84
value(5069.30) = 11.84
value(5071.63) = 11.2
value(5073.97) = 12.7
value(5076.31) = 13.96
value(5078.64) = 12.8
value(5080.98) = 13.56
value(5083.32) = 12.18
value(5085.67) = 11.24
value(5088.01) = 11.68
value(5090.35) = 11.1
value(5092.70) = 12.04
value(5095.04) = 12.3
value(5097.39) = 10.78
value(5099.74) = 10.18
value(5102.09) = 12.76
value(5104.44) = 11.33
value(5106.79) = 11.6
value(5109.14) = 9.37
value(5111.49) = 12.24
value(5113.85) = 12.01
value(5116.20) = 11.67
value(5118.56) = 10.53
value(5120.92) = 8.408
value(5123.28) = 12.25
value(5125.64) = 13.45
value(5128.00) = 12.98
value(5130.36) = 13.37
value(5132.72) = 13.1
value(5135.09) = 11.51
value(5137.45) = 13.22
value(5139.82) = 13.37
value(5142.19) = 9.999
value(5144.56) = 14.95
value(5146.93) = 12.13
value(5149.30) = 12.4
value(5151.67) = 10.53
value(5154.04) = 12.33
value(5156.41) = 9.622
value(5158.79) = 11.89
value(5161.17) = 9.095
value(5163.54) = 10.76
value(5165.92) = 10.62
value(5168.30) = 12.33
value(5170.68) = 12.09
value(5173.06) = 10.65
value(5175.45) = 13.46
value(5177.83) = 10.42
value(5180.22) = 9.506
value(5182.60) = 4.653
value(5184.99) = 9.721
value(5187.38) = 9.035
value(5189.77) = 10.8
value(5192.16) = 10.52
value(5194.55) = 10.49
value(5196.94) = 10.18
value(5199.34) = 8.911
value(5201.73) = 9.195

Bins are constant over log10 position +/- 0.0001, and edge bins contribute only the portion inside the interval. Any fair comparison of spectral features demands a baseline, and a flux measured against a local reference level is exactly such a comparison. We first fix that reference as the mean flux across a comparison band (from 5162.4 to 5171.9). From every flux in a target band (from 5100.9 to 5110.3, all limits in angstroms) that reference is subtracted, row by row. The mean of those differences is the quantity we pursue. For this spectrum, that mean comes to -0.2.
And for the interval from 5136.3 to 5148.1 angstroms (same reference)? 1.3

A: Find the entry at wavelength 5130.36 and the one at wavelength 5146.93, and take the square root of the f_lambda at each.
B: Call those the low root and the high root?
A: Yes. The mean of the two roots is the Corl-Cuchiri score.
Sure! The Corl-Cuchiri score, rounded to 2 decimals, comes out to 3.57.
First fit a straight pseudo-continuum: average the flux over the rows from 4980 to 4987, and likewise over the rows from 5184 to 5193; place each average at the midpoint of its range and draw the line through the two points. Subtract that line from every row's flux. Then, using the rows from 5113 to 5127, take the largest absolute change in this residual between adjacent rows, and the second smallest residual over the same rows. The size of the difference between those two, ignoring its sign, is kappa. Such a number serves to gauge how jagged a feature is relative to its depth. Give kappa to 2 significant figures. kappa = 4.3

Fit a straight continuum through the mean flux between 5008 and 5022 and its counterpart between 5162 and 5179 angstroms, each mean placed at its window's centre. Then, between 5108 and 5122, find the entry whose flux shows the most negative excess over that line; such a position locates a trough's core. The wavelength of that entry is 5120.92 angstroms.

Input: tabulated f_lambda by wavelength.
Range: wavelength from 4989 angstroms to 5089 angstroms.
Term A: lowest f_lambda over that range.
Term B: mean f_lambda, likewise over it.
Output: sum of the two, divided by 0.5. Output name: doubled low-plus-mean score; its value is 46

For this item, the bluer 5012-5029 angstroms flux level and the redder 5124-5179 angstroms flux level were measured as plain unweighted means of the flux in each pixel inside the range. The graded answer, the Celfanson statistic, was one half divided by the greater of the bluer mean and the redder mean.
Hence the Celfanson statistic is 0.0411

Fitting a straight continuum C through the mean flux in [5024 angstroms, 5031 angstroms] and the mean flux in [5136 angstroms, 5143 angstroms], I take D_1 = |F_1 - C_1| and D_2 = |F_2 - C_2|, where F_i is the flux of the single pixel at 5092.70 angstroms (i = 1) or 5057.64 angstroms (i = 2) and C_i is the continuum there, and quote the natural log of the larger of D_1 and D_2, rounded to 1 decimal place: 0.3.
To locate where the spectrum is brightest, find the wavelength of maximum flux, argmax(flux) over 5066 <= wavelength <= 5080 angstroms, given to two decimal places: 5076.31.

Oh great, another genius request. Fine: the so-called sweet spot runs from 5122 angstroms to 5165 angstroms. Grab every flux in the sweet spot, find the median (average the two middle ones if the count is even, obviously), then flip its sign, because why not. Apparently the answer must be -12.3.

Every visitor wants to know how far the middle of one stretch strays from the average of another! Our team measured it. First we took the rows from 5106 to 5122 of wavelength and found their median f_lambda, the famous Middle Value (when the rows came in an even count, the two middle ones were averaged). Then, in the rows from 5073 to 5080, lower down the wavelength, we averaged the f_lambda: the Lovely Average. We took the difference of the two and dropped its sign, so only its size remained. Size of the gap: 1.6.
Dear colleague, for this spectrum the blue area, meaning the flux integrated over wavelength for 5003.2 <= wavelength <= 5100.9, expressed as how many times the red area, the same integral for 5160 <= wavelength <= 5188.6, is 4.1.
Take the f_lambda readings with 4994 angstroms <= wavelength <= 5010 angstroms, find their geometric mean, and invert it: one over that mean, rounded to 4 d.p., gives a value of 0.0787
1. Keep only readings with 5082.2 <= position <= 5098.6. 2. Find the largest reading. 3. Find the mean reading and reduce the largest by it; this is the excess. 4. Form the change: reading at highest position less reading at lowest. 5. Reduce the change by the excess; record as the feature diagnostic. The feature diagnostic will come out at -2.1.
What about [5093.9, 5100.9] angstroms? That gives -3.3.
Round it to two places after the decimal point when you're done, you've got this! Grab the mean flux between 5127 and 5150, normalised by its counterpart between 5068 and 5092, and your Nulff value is 1.04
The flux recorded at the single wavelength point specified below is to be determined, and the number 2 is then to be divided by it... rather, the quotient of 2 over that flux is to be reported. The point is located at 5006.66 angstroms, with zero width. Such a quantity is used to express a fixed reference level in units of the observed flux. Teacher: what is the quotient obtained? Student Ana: 0.177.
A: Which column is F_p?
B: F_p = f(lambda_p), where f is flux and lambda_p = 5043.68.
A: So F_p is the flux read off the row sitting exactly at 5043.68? 13.81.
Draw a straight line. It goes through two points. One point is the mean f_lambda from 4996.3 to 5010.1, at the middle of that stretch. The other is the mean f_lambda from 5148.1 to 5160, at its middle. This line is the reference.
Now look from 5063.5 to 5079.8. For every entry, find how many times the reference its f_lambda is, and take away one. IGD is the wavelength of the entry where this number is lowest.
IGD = 5064.63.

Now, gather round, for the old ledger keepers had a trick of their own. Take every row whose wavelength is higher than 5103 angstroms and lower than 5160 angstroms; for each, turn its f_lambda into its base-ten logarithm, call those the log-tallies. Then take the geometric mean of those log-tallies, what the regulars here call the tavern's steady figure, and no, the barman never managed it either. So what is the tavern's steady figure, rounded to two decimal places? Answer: 1.07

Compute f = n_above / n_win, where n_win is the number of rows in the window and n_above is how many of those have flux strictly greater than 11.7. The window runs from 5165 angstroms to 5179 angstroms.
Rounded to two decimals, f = 0.50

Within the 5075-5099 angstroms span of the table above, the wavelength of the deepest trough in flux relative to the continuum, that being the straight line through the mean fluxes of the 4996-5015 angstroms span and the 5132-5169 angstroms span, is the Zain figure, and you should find 5097.39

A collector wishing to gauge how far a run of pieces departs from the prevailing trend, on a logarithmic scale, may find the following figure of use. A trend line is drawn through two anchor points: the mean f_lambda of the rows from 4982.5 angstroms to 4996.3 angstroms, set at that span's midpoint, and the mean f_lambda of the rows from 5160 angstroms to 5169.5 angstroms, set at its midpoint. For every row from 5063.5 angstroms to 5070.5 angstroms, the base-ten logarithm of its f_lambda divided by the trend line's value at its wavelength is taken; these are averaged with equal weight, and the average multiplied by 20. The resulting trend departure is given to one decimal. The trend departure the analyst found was -0.7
